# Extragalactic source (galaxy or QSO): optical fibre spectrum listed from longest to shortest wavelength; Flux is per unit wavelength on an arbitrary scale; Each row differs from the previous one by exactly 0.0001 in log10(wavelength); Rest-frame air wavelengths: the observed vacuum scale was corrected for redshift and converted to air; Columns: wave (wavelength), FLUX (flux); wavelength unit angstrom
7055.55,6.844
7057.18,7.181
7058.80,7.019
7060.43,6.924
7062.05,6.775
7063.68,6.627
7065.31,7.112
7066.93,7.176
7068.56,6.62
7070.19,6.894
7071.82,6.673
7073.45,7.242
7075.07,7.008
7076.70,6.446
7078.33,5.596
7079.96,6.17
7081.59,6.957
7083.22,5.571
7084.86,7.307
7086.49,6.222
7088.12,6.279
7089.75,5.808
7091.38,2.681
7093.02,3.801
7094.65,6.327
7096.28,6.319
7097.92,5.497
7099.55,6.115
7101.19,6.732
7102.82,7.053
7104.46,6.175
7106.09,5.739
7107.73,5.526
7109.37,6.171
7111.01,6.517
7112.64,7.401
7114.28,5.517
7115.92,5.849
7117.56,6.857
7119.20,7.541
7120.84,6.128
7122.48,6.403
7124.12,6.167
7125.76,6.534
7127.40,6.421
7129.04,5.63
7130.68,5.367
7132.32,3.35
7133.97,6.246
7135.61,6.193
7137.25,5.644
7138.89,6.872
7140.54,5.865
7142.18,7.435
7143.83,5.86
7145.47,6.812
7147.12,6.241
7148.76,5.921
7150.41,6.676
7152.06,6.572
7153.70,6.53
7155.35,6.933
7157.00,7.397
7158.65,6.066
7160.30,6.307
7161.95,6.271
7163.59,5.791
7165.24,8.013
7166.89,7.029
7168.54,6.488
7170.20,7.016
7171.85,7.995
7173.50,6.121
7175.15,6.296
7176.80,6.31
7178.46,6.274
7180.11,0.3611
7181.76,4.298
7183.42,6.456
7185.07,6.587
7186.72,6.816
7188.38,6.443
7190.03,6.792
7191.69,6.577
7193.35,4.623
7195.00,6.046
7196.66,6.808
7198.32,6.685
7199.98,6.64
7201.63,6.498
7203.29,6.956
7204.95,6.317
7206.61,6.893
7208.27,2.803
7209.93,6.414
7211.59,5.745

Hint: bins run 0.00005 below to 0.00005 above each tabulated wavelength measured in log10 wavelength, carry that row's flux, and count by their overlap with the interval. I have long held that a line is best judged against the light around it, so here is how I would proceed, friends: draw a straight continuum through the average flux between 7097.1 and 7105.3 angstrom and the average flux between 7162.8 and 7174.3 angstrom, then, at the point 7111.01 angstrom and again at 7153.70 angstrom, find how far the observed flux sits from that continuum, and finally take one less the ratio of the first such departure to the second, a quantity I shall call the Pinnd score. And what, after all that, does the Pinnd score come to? 1.4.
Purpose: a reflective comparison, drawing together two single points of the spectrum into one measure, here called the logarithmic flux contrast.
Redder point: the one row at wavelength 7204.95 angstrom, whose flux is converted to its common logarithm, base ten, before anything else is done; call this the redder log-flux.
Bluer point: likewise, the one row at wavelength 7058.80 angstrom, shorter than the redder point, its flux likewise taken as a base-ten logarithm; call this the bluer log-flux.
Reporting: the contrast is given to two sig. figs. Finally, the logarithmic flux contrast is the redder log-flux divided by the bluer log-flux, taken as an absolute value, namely 0.95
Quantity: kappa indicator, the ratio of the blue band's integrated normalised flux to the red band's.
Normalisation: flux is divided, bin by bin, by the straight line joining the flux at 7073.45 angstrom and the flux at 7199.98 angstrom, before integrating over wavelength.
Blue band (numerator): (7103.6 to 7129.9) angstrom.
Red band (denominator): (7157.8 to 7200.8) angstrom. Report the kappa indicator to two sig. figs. 0.59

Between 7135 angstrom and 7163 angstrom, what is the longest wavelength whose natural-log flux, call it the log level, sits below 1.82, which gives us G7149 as 7158.65 angstrom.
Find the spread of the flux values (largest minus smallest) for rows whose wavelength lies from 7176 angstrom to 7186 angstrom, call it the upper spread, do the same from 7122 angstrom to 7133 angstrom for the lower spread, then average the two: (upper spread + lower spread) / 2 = 4.7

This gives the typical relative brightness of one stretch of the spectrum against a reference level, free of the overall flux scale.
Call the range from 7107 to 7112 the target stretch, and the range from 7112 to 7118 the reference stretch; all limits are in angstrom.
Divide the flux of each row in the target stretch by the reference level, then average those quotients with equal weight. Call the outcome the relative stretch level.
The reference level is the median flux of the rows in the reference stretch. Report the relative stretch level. 0.96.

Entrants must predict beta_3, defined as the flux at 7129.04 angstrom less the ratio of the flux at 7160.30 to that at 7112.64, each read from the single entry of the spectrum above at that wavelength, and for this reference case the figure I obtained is 4.78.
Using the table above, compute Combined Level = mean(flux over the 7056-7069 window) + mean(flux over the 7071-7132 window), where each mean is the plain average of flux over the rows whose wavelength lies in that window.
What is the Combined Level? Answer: 13.1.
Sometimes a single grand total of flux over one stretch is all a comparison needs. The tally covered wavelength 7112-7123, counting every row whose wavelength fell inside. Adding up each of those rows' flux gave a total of 45.7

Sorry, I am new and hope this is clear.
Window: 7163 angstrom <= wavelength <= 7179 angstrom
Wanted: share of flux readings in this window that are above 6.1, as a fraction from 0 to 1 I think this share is 0.90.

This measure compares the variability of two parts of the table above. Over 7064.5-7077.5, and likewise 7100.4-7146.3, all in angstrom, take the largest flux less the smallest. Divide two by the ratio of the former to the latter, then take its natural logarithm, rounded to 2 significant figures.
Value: 2.4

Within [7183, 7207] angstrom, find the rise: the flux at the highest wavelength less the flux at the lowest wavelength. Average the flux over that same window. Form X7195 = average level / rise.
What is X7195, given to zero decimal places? 15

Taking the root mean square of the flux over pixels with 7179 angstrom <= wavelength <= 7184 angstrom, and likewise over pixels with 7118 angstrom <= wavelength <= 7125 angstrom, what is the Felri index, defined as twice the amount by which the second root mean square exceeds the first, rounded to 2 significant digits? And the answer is 4.2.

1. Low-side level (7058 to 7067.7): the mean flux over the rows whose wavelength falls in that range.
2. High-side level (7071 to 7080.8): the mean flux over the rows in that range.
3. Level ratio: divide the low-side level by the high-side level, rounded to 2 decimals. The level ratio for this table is 1.06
